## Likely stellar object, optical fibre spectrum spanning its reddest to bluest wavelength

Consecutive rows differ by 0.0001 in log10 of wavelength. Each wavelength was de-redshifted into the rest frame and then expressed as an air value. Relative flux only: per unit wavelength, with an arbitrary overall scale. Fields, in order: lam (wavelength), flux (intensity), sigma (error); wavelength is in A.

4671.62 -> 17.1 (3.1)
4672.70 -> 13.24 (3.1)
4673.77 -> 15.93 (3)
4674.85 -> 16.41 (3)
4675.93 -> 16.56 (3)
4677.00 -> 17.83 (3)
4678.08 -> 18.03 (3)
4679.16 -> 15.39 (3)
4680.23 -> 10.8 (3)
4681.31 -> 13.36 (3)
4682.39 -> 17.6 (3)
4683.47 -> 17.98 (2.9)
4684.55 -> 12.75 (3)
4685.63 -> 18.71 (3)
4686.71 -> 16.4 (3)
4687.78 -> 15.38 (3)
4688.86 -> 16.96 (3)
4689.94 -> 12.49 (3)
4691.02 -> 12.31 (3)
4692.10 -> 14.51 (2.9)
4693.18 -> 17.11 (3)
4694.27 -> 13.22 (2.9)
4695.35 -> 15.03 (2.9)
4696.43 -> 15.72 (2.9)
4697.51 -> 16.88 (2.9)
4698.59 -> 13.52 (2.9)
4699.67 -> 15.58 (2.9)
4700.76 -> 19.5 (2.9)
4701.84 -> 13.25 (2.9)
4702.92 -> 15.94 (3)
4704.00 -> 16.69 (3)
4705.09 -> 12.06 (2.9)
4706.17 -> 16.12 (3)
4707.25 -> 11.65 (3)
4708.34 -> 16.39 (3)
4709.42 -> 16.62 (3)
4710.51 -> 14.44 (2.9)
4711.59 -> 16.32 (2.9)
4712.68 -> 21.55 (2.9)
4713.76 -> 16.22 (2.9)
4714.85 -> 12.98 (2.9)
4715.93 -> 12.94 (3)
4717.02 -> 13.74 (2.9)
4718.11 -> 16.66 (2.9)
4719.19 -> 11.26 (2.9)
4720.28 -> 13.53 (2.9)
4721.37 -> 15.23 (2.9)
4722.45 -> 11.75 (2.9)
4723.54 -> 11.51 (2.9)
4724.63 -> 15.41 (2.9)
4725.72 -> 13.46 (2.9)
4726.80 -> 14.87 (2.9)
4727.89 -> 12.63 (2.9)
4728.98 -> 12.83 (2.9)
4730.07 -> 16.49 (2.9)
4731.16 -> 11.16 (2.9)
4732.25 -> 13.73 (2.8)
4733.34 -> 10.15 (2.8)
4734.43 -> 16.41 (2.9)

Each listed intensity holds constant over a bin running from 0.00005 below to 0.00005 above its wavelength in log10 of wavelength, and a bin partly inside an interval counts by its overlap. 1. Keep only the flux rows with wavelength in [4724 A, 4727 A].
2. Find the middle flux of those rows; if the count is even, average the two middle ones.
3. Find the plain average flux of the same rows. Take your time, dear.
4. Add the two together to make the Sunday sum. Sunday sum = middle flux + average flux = 29.4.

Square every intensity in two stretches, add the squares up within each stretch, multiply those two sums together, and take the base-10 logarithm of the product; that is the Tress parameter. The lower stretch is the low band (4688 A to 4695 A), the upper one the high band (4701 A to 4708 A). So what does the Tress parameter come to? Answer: 6.20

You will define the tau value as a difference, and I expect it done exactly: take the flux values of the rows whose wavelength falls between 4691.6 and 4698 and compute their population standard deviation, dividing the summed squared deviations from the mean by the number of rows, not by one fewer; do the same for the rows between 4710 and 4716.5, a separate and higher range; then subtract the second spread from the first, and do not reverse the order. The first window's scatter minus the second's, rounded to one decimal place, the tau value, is -1.6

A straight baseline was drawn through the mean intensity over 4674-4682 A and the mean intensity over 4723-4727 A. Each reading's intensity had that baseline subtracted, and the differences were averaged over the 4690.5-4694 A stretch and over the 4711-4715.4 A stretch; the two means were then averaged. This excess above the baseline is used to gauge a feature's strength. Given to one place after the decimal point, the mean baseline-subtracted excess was 1.1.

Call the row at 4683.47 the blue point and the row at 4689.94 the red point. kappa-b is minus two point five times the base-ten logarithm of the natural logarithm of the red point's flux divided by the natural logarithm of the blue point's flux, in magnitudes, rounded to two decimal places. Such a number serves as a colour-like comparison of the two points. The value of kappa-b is 0.15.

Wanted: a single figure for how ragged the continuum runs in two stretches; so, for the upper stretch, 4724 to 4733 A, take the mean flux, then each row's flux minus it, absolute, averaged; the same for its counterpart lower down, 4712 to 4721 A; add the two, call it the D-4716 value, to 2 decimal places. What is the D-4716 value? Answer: 3.79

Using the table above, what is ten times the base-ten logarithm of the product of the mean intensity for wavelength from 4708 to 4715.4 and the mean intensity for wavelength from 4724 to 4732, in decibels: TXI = 23.5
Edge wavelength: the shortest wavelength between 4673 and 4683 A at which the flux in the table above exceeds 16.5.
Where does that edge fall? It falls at 4675.93 A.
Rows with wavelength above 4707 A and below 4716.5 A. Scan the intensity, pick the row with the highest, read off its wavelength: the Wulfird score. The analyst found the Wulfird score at 4712.68 A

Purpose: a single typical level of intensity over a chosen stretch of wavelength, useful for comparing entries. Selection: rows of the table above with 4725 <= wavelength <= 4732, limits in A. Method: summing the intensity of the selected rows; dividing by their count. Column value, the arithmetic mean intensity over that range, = 13.6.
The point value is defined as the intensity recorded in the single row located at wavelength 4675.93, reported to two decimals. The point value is 16.56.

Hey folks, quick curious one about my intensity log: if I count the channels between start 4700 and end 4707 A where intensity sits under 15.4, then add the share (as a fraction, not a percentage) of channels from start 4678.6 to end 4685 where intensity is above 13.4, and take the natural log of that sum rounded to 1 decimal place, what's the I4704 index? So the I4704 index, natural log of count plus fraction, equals 0.9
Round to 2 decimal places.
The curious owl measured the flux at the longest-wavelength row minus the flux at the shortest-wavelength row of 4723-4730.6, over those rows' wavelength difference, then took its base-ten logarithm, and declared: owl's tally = -0.12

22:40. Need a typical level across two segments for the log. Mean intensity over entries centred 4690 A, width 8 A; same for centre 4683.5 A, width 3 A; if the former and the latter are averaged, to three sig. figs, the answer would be 15.6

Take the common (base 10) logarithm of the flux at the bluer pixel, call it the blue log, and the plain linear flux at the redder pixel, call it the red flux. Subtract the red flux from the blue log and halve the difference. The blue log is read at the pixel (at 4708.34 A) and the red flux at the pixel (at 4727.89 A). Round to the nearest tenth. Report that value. -5.7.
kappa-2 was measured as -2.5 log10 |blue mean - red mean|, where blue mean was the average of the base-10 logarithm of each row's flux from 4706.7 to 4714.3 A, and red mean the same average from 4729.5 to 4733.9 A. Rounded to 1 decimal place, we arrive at 2.5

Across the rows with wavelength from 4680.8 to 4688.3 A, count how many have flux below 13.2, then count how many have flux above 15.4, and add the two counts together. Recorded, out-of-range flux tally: 5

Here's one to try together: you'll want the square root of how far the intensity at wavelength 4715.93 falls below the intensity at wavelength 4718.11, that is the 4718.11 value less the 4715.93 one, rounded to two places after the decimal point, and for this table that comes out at 1.93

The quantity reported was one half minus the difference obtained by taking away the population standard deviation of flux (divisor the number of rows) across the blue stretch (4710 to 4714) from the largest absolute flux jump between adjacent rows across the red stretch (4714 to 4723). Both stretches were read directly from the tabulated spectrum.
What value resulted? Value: -2.2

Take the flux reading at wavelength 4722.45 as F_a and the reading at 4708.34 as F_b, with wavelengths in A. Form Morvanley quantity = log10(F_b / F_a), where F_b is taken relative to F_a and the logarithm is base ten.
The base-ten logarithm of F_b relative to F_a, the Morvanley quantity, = 0.14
